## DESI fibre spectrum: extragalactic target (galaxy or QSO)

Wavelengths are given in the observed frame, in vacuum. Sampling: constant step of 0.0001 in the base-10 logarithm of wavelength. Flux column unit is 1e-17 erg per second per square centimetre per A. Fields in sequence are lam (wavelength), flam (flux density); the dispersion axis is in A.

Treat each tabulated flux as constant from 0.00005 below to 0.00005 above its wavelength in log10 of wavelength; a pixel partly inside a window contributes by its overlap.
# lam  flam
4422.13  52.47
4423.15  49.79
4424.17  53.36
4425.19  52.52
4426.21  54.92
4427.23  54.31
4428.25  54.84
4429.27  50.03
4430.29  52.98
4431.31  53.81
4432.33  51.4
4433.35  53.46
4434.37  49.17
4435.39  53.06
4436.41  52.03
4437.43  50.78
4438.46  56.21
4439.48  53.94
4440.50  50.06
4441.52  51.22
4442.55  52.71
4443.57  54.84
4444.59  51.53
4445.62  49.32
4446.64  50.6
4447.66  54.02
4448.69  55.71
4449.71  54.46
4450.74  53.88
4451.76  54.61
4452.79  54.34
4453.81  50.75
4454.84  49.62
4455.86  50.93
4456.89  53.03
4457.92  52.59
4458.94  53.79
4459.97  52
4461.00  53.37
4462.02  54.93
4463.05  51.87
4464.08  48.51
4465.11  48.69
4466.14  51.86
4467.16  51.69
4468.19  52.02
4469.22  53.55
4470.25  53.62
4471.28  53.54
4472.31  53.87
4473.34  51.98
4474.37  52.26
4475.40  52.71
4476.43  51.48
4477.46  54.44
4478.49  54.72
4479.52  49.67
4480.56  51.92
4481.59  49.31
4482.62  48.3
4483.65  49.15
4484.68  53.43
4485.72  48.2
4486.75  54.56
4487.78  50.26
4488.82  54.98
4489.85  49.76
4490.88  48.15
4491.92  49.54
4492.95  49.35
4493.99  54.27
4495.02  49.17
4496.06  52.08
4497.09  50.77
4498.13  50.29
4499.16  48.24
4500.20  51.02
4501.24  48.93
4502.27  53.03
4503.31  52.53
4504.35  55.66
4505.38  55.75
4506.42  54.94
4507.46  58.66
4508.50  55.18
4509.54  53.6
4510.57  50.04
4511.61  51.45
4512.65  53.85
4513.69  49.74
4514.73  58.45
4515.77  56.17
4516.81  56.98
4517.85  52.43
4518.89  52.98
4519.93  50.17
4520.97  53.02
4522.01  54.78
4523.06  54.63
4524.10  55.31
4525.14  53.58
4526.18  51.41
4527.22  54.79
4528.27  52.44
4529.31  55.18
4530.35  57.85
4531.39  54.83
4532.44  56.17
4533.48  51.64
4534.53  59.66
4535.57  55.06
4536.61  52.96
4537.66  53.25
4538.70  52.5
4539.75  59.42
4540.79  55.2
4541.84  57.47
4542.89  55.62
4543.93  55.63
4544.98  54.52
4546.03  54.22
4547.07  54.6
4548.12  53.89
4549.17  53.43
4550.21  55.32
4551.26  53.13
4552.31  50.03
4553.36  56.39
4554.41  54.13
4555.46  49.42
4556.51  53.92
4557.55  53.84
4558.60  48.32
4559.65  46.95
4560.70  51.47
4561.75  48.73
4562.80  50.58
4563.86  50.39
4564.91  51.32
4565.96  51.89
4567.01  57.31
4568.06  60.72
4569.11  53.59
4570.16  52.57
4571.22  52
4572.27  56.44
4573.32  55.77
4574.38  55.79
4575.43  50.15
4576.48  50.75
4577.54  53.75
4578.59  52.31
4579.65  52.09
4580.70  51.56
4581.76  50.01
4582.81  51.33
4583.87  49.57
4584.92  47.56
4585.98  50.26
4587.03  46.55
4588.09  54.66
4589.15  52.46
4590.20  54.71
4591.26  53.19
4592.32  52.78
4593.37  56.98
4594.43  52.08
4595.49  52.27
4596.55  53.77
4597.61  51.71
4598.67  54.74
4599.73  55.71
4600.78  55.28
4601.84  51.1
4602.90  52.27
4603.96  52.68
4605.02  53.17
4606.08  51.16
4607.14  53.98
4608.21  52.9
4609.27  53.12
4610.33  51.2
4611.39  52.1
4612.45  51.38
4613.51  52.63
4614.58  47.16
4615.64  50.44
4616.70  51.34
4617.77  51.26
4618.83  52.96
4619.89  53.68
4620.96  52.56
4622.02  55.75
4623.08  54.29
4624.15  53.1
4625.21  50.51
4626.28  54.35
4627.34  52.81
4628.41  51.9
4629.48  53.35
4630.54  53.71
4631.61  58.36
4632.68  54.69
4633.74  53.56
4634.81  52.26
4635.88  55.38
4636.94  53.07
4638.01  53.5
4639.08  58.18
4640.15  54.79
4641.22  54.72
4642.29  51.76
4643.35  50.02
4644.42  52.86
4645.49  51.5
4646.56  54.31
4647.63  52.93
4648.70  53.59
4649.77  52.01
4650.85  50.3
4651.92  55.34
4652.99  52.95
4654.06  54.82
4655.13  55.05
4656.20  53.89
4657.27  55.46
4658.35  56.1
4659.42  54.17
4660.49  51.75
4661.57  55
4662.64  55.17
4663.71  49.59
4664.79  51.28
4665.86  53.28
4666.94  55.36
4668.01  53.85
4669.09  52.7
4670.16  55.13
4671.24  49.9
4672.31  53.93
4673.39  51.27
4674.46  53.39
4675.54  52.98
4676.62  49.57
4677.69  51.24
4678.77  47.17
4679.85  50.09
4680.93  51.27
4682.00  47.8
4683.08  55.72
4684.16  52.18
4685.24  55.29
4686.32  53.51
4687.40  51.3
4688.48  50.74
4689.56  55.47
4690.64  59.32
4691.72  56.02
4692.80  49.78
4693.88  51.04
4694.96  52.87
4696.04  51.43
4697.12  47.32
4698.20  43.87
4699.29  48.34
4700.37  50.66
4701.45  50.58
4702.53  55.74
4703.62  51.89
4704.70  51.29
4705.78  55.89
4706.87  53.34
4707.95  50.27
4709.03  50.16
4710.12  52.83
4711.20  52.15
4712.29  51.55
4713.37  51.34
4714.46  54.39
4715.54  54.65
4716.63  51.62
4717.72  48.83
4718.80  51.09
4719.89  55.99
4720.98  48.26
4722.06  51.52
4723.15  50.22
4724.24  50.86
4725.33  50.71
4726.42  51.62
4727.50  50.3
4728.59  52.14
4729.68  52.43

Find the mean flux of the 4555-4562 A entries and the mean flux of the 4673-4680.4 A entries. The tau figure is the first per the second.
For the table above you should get 0.99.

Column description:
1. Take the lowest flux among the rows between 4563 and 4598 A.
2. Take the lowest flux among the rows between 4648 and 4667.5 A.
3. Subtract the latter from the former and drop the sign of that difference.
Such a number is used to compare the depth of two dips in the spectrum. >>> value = 3.0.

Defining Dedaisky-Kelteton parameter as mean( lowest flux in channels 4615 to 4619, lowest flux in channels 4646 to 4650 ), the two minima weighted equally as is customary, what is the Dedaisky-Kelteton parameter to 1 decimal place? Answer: 51.2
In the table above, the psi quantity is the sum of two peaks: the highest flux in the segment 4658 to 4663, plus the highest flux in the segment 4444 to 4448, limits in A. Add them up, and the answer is 110.1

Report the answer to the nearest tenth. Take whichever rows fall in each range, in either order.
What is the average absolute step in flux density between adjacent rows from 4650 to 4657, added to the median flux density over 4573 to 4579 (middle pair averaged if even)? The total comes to 55.2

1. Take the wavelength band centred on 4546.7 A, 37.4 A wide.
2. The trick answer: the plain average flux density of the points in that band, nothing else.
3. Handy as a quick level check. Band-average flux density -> 53.6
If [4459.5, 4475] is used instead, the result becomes 52.3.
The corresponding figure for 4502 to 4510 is 54.9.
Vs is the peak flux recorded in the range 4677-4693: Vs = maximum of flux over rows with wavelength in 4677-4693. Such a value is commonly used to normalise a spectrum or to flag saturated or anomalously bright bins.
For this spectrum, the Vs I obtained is 59.32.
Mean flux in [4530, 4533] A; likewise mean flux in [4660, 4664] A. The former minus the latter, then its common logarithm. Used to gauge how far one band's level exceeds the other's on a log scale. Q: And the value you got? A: 0.5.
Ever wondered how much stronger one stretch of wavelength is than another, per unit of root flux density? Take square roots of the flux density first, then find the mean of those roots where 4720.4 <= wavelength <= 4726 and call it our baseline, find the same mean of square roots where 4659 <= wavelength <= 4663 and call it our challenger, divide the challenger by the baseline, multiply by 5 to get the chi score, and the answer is 5.18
